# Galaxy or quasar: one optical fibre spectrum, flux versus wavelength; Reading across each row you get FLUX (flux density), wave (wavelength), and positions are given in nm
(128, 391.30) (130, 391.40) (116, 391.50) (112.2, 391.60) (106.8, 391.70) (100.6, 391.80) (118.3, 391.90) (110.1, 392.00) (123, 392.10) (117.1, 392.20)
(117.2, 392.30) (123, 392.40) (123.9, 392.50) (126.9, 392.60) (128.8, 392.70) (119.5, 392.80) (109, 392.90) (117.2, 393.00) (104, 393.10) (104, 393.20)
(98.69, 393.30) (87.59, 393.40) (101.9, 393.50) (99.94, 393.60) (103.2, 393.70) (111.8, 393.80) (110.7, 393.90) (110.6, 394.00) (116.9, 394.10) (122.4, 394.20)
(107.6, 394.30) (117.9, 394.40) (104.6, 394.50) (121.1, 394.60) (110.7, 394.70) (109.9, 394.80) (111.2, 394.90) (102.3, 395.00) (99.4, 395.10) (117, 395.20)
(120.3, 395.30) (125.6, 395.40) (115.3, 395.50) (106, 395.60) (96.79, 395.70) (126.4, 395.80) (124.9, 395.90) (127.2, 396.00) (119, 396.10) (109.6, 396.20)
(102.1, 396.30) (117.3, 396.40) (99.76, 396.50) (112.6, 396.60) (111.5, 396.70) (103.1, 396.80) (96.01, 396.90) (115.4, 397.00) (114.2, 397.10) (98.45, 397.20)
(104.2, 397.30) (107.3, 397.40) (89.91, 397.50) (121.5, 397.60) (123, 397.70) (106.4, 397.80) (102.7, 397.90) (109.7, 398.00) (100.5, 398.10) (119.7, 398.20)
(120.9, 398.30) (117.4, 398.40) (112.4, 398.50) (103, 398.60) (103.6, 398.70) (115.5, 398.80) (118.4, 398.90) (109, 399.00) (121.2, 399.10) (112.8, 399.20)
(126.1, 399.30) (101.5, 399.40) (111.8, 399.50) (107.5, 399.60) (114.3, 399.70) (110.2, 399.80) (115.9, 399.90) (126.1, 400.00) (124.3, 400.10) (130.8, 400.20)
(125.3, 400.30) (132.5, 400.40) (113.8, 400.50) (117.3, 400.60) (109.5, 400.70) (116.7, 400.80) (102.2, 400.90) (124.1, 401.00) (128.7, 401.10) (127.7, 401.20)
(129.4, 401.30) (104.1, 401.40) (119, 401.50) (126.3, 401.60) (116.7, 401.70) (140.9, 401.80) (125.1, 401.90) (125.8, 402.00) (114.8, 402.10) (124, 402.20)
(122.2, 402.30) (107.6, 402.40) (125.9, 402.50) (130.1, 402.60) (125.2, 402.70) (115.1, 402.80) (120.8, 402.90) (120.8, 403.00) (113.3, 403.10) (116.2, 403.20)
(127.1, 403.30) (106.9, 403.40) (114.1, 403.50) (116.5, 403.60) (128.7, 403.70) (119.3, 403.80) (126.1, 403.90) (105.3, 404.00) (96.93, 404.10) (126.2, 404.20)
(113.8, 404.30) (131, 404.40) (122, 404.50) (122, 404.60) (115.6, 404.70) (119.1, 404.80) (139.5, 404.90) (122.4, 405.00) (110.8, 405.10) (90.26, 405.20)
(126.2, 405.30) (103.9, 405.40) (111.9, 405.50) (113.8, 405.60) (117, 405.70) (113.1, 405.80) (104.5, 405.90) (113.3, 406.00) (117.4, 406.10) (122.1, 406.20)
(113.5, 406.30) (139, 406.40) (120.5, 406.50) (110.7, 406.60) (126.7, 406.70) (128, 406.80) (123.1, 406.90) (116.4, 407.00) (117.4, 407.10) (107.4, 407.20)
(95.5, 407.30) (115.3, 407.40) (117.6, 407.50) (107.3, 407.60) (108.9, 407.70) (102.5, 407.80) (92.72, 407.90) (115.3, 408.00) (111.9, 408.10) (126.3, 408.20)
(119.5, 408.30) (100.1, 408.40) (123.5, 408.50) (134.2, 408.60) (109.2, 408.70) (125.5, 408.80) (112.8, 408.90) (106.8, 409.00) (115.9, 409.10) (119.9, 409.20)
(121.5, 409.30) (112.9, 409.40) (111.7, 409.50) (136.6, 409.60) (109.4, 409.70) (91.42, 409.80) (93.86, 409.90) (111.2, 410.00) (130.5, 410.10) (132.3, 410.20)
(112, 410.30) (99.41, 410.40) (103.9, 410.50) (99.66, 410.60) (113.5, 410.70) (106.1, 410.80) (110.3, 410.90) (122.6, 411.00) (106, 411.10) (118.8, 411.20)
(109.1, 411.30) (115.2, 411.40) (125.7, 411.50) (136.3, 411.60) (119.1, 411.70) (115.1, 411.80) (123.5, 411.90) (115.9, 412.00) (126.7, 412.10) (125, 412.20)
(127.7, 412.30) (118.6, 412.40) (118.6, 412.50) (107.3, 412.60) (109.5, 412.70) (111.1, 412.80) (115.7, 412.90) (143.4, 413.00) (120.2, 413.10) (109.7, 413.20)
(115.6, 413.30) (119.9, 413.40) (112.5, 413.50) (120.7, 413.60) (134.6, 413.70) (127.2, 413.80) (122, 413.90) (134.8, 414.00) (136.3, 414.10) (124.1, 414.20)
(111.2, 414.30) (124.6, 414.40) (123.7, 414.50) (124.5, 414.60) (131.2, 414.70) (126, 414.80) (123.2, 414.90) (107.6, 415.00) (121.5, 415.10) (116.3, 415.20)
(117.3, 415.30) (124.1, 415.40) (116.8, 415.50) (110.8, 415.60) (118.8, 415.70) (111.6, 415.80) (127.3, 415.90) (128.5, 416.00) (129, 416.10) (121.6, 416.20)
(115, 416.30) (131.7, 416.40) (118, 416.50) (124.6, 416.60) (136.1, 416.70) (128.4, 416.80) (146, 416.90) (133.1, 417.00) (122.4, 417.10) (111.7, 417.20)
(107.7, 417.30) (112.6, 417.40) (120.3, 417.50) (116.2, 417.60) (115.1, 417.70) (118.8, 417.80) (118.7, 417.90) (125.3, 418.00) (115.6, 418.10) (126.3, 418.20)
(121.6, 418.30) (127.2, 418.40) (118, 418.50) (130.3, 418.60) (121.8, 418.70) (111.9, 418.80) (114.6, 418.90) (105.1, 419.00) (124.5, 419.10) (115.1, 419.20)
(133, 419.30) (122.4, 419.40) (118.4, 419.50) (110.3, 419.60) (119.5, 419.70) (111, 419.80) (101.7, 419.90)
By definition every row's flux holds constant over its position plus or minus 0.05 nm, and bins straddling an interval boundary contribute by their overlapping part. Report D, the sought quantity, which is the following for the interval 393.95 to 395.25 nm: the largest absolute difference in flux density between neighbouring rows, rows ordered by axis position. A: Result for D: 18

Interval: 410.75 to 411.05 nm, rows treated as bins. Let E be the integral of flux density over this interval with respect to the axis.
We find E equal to 33.9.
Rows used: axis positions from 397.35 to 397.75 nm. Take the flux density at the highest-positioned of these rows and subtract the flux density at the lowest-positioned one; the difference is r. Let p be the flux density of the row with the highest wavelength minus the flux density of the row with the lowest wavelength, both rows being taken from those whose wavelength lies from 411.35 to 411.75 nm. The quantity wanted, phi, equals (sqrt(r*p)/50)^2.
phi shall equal 0.024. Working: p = 4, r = 16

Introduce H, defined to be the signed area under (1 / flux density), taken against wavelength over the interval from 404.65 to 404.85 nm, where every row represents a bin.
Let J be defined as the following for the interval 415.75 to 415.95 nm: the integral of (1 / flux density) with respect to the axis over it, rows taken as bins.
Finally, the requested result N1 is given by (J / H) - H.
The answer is 0.98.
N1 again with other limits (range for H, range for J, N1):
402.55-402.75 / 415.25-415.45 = 1.06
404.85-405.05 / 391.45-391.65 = 1.14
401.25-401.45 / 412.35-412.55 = 0.97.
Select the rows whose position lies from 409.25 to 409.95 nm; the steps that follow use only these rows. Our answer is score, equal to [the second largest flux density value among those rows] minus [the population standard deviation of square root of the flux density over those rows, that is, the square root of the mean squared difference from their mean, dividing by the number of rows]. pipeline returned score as 121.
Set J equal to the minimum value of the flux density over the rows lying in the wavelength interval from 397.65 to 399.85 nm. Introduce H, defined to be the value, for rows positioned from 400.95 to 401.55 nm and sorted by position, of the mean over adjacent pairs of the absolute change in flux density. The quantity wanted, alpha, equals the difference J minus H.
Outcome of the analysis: 91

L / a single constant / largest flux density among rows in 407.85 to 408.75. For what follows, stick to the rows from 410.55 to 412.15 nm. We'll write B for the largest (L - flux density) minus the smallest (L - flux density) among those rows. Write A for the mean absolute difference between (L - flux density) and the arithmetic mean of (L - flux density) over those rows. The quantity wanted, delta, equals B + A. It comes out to 44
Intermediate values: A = 7.17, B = 36.6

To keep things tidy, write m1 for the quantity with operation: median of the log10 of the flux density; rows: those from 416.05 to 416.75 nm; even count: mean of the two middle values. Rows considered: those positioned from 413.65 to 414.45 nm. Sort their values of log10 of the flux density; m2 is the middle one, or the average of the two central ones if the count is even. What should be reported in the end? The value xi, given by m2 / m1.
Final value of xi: 1.00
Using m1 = 2.10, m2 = 2.10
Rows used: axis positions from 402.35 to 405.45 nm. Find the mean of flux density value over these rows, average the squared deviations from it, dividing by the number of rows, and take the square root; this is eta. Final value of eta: 10.3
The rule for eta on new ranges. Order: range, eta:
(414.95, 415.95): 5.8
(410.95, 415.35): 8.5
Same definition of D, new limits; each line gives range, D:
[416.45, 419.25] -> 19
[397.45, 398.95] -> 32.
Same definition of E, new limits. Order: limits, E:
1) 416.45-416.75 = 37.9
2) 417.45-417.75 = 35.2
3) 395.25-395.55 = 36.1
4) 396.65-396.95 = 31.1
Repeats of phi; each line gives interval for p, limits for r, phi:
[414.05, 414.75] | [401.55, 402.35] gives 0.008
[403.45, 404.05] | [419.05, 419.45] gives 0.007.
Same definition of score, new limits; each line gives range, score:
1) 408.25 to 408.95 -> 125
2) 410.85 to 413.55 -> 136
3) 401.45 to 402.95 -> 130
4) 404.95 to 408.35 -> 128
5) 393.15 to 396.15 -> 126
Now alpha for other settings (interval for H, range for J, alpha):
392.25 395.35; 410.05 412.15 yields 92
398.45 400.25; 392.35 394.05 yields 79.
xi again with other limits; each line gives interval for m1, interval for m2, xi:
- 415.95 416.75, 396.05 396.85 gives 0.97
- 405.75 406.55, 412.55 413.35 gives 1.00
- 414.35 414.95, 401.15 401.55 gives 1.00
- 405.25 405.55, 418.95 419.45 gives 1.02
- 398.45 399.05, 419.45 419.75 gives 1.01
